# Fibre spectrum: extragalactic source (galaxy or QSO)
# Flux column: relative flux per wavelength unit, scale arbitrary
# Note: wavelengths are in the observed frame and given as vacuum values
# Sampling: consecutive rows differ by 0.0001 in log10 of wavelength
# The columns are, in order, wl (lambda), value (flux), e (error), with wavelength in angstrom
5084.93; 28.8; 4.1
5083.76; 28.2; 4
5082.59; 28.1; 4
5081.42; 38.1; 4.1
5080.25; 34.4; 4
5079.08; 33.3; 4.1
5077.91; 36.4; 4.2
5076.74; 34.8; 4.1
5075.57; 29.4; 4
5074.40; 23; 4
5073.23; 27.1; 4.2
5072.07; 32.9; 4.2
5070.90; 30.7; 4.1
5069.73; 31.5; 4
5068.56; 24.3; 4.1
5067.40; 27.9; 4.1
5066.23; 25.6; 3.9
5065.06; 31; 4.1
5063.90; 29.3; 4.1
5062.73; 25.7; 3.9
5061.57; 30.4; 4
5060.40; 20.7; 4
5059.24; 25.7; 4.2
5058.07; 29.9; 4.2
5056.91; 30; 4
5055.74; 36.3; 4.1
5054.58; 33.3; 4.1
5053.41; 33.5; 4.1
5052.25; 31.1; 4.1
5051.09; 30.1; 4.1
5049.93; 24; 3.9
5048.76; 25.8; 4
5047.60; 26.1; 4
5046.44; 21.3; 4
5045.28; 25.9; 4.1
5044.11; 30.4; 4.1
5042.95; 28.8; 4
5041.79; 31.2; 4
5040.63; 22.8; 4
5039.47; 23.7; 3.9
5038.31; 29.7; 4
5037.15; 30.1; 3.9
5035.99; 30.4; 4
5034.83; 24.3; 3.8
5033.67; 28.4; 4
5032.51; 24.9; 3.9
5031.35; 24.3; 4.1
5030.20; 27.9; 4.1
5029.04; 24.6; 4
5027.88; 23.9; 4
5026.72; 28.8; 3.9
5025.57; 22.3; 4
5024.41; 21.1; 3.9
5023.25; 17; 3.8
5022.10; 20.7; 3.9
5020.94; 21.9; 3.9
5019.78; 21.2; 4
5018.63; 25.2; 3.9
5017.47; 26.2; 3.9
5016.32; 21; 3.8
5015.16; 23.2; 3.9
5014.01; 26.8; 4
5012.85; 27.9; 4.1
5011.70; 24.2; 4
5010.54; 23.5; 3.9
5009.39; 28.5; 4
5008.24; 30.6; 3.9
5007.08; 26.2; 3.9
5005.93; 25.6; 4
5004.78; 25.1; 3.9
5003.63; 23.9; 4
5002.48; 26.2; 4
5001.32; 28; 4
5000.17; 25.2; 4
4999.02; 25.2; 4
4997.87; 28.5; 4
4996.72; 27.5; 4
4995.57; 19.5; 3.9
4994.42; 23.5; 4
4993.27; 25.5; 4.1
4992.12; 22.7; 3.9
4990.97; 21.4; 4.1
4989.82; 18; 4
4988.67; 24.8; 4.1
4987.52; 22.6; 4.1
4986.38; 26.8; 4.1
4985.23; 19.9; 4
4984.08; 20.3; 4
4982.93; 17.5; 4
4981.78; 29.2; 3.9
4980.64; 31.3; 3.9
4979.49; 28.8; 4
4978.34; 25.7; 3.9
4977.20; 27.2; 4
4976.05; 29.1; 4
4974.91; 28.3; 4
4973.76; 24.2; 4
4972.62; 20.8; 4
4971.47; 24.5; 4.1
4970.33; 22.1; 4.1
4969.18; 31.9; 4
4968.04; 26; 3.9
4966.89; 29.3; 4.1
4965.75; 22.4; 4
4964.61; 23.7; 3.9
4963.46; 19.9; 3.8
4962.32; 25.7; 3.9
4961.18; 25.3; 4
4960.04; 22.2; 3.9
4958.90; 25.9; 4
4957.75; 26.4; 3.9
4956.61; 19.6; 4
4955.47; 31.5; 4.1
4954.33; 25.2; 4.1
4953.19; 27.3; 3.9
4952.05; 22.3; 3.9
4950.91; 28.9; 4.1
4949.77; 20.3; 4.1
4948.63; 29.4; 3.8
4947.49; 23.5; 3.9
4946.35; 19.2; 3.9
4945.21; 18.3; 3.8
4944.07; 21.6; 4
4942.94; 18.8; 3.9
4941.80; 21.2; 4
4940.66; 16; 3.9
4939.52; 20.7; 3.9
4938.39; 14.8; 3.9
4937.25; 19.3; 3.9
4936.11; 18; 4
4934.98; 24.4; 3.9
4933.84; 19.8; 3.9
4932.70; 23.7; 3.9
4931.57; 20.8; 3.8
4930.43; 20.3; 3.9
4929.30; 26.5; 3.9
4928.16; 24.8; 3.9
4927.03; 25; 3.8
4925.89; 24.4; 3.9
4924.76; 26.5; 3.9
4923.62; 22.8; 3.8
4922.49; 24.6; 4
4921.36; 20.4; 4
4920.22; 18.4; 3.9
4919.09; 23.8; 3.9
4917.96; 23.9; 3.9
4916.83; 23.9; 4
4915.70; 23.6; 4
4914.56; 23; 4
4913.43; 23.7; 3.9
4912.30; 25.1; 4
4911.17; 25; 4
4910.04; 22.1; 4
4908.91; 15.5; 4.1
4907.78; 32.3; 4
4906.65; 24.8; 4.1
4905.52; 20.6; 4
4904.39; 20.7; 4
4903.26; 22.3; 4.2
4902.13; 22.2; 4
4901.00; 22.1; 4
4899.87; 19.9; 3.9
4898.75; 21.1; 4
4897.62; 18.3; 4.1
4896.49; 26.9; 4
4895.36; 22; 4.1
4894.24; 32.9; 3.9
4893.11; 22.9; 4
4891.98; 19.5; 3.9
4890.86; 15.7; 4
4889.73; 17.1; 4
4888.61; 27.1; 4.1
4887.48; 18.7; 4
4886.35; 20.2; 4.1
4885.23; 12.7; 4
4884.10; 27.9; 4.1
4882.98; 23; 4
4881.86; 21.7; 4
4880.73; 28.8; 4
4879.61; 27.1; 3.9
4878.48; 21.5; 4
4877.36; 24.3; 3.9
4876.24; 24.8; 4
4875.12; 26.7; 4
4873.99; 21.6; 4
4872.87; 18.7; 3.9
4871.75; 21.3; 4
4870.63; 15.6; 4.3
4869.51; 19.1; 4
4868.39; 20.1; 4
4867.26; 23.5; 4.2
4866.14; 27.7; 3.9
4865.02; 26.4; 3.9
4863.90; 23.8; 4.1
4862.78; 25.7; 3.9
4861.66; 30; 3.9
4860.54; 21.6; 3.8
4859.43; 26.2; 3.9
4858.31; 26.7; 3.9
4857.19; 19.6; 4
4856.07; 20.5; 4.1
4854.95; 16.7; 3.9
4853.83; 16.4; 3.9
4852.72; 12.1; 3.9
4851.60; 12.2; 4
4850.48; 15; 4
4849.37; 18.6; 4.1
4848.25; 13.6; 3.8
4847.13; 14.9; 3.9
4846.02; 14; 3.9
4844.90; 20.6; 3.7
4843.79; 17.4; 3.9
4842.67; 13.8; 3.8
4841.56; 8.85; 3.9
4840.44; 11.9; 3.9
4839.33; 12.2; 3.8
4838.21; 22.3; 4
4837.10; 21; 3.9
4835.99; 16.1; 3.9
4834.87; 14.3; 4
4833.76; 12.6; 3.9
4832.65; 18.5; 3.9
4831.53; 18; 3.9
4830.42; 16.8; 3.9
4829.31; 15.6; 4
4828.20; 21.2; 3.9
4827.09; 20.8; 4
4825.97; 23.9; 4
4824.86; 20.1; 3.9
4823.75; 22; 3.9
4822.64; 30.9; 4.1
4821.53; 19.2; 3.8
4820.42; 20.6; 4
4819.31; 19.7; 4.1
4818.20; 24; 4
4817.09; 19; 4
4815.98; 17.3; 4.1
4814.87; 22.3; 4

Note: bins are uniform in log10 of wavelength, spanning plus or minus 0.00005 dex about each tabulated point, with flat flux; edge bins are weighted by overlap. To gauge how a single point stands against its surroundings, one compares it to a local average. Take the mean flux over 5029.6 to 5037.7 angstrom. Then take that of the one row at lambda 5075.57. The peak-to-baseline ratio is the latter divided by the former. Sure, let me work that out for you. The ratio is 1.08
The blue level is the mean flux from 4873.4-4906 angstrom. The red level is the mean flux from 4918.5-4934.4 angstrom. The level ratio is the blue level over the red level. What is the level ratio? 0.98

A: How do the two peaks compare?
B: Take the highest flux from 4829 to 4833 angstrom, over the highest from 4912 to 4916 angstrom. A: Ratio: 0.74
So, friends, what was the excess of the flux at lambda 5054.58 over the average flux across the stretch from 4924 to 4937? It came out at 10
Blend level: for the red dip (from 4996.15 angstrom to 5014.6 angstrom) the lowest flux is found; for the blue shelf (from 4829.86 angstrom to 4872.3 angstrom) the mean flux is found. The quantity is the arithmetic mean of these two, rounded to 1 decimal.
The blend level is 21.0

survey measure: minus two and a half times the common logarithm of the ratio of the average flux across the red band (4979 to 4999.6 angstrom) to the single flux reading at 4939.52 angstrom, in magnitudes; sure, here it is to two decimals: -0.16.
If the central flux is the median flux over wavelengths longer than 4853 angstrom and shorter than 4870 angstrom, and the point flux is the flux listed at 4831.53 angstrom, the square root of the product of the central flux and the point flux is 21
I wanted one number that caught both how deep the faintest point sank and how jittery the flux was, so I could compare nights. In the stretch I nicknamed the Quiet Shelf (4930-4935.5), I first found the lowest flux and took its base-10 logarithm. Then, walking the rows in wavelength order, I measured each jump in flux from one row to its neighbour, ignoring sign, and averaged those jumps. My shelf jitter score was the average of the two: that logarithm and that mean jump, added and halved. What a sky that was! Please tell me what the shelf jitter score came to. 2.14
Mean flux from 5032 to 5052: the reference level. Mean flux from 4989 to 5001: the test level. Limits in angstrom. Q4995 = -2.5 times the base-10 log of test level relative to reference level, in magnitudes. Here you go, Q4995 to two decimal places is 0.14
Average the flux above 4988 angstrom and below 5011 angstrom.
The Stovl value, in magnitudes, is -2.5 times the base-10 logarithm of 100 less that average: -4.69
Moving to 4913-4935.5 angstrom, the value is -4.71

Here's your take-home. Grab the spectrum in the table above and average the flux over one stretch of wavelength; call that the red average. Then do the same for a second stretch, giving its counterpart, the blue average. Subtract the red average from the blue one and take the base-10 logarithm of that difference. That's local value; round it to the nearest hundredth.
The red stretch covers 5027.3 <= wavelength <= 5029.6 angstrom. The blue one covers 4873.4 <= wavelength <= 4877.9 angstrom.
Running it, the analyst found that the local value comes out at -1.00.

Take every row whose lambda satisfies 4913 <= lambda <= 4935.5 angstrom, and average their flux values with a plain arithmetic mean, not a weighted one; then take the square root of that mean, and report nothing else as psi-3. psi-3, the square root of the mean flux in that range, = 4.8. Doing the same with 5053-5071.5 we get 5.4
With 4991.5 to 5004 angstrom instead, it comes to 5.0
